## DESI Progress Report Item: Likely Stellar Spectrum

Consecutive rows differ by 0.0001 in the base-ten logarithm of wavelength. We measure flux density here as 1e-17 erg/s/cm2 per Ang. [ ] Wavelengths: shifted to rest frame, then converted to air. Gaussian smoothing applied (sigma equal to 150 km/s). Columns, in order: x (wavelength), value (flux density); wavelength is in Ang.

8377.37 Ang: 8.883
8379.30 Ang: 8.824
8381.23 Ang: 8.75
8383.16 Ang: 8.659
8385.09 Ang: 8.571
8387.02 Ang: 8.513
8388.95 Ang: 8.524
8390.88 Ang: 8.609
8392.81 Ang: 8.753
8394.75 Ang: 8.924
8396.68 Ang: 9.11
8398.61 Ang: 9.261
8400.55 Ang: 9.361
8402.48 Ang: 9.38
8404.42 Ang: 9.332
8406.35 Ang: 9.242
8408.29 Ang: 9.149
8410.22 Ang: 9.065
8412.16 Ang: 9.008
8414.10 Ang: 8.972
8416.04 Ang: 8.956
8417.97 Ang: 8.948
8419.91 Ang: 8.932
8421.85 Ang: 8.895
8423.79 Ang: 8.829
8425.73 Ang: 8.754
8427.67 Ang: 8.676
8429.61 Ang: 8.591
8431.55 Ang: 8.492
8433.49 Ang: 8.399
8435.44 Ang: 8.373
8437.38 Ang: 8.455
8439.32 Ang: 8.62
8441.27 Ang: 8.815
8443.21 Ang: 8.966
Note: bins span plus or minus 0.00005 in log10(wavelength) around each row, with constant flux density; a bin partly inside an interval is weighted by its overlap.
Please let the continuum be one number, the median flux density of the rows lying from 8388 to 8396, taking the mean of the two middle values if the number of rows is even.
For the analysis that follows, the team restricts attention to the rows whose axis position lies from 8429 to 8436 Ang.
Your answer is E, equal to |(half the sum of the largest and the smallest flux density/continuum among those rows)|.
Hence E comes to 0.98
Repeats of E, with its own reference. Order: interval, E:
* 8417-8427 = 1.02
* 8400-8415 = 1.06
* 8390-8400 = 1.03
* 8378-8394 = 1.00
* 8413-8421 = 1.03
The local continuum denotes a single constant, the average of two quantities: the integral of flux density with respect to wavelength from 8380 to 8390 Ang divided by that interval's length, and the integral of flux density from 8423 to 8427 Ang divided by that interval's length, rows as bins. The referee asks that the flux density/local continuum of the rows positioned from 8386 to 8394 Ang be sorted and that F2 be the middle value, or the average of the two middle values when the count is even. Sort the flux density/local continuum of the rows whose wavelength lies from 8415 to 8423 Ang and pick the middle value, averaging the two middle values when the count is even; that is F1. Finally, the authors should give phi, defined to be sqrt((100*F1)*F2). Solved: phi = 10.1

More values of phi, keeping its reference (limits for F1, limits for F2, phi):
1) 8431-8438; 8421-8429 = 9.9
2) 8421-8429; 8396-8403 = 10.4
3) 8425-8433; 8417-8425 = 10.1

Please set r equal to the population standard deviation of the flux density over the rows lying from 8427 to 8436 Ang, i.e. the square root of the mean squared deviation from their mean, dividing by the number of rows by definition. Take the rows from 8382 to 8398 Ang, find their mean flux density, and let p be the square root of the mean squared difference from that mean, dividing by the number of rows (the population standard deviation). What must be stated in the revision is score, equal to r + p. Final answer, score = 0.312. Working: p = 0.20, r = 0.11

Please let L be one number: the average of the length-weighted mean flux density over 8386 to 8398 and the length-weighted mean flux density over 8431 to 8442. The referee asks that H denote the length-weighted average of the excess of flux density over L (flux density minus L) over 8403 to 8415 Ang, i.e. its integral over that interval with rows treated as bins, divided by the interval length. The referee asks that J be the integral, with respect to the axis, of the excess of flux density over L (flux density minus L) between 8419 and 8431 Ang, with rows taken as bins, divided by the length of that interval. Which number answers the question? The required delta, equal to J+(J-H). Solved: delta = -0.24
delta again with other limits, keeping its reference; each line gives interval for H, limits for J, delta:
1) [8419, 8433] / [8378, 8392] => -0.08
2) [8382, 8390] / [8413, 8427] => 0.58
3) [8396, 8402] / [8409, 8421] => 0.07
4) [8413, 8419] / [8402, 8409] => 0.95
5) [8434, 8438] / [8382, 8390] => 0.10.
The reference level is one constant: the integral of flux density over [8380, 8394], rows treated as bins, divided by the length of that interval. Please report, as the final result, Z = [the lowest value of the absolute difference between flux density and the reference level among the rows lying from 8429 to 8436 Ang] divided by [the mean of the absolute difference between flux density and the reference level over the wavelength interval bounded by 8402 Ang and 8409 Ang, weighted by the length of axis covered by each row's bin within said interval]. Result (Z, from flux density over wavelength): 0.1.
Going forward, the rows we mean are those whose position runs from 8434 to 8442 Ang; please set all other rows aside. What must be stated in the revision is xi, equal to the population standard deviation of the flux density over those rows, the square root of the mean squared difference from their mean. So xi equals 0.169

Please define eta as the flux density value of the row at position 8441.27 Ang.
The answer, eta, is 8.815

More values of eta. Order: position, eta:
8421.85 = 8.895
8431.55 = 8.492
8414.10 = 8.972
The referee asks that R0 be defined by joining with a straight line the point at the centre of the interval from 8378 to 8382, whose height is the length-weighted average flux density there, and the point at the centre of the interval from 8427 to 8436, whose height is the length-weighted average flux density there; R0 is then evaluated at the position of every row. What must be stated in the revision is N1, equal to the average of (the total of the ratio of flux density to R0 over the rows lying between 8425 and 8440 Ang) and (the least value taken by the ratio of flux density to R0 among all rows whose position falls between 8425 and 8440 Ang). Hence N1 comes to 4.52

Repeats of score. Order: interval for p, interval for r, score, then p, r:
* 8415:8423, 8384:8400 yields 0.291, 0.02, 0.27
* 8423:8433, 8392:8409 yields 0.318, 0.12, 0.20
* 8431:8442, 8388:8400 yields 0.415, 0.15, 0.26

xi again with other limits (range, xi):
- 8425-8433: 0.098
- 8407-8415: 0.067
